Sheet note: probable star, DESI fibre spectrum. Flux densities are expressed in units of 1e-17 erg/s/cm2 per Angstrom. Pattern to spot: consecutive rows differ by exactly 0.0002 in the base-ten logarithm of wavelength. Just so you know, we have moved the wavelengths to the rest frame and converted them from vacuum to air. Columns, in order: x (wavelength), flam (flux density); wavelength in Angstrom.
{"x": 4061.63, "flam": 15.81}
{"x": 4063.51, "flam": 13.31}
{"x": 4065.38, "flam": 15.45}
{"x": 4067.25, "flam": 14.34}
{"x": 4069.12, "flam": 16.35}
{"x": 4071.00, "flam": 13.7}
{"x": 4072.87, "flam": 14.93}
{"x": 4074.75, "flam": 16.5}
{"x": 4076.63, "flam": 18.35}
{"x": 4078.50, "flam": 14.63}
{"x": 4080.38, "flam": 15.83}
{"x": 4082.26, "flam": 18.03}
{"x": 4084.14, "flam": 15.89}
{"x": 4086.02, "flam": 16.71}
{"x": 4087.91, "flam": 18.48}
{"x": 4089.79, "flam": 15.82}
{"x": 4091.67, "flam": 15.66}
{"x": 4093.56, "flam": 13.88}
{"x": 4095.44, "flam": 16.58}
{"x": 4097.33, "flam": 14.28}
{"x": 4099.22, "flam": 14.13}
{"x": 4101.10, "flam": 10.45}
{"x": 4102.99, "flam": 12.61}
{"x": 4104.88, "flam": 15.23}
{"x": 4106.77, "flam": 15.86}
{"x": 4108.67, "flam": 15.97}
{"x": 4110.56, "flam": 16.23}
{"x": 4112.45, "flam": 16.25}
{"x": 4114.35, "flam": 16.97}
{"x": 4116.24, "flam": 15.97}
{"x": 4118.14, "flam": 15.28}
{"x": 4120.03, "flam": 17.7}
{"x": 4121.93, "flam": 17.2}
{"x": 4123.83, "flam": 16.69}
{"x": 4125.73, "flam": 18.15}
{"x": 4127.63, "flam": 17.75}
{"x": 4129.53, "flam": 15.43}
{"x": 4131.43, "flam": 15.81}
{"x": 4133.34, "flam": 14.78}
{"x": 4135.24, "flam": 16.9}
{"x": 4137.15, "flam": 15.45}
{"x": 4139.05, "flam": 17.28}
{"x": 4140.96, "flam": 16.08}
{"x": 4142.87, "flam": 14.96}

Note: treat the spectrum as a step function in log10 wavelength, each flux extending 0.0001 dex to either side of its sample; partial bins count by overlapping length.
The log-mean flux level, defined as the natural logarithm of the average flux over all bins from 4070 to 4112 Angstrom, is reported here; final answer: 2.74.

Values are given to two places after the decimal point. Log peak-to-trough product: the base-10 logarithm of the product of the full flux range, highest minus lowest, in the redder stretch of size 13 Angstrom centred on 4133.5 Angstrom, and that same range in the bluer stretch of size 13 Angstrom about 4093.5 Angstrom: 1.14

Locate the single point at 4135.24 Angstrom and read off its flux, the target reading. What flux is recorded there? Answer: 16.9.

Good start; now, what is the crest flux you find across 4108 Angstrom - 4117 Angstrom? 16.97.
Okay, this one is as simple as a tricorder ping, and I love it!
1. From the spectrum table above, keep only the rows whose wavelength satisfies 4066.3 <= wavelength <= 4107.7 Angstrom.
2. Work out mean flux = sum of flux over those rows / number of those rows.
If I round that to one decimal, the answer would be 15.4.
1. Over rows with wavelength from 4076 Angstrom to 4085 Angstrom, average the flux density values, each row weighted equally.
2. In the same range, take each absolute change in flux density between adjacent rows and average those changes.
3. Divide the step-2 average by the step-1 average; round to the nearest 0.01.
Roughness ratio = 0.14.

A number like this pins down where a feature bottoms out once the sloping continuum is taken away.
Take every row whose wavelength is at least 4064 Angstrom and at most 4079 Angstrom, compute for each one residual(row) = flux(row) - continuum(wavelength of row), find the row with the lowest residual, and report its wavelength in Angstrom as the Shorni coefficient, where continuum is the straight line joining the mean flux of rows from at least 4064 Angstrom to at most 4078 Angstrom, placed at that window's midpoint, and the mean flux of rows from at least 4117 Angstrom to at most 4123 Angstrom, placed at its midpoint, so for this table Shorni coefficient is 4071.00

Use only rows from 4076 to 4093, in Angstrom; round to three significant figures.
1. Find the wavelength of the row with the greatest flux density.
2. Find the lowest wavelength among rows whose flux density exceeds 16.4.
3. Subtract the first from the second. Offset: -11.3 Angstrom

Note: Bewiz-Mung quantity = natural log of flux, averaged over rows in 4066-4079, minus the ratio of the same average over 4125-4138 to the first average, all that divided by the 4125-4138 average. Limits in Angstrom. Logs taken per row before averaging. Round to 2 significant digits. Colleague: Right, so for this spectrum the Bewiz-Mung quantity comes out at 0.62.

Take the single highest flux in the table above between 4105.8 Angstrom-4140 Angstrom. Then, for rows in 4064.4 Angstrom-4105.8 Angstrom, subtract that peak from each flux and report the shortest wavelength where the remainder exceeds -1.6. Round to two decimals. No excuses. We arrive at 4076.63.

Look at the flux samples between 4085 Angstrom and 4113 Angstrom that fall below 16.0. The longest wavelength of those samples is 4108.67 Angstrom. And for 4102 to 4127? 4118.14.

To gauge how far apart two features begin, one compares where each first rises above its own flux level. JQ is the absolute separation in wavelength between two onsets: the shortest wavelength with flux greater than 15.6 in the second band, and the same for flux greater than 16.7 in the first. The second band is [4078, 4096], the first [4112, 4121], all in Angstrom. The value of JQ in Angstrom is 34.0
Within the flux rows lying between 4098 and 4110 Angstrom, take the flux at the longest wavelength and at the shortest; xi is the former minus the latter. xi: 1.8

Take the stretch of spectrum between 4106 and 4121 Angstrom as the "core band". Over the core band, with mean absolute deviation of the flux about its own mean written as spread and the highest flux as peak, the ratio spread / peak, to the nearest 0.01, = 0.03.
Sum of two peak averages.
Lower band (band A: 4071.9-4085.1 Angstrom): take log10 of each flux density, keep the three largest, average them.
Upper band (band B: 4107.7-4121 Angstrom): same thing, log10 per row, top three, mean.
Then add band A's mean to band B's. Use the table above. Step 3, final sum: 2.48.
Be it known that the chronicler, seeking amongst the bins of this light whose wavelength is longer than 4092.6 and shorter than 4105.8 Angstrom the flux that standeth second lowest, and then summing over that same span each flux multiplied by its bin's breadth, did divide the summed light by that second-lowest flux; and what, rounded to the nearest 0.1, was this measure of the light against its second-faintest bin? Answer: 14.5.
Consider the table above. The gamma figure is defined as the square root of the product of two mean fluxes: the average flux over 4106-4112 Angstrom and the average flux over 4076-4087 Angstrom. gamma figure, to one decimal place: 16.3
